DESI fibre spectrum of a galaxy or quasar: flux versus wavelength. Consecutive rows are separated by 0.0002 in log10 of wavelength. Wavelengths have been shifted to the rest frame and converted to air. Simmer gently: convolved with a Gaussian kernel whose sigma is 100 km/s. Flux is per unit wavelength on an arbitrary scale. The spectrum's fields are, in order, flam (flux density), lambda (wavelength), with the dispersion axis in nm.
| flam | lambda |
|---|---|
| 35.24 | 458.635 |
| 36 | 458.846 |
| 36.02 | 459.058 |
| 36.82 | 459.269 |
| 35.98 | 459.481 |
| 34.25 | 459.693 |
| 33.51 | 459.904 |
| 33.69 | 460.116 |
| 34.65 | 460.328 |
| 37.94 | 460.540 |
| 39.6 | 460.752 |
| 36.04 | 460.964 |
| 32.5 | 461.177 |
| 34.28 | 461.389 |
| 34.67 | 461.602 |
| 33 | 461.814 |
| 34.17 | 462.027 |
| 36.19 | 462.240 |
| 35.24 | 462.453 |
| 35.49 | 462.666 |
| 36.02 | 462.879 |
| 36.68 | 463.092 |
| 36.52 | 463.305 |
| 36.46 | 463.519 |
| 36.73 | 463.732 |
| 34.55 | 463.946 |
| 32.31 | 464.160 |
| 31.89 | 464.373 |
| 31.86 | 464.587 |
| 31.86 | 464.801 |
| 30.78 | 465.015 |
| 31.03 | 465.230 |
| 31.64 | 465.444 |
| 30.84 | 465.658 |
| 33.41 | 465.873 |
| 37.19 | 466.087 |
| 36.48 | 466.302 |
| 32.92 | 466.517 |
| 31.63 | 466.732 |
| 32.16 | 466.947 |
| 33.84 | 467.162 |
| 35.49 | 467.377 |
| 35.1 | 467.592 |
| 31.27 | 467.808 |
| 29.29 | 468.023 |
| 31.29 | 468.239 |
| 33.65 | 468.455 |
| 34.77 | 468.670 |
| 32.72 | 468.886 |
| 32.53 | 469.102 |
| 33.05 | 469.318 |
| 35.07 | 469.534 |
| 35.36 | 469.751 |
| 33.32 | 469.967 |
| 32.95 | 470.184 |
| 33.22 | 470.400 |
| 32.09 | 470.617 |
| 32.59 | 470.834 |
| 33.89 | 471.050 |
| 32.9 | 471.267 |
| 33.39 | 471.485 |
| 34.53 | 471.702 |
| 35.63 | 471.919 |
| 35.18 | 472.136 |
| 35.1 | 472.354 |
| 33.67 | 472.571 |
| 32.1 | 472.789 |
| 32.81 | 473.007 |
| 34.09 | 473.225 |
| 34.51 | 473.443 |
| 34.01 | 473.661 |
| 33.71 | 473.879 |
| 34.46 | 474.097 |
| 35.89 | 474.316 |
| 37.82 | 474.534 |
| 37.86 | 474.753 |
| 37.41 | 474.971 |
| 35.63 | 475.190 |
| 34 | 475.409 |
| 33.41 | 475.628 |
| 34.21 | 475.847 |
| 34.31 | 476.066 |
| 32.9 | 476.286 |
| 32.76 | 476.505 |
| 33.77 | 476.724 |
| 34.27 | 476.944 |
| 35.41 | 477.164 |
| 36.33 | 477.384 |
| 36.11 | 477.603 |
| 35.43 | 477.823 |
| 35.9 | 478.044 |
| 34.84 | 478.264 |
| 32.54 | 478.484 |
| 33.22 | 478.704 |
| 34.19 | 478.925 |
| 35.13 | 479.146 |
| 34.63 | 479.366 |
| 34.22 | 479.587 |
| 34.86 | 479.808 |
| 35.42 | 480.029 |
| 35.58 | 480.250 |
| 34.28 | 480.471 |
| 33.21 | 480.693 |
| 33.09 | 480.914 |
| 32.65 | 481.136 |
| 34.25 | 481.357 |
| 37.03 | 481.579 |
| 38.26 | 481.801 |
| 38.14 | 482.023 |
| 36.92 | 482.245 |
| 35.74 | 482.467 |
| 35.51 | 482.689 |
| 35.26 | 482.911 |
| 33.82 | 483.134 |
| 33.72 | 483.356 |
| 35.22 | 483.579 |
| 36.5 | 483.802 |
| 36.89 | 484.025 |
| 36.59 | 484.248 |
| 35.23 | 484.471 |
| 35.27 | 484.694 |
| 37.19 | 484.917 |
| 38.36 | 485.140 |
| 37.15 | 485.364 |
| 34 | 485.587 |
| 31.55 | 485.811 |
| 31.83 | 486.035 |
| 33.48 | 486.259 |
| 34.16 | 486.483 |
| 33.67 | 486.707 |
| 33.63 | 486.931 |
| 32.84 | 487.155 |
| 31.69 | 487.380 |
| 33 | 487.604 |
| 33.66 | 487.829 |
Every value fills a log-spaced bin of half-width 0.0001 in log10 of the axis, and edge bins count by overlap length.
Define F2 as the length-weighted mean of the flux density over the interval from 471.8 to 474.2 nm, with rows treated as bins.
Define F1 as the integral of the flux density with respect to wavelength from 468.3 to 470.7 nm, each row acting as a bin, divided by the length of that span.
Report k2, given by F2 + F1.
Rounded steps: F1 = 33.5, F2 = 34.1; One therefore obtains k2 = 68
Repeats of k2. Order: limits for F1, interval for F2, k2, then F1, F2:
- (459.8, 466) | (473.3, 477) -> 69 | 34.3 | 34.8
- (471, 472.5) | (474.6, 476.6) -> 69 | 34.4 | 34.8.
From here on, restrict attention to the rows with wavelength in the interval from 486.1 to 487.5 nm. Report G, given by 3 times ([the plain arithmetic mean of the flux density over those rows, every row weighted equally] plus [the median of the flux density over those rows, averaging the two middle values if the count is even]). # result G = 200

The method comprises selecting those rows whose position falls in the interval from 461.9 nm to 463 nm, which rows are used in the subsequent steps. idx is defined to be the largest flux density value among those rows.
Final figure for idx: 36.19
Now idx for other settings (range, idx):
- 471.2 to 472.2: 35.63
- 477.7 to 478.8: 35.9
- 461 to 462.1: 34.67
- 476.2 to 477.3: 35.41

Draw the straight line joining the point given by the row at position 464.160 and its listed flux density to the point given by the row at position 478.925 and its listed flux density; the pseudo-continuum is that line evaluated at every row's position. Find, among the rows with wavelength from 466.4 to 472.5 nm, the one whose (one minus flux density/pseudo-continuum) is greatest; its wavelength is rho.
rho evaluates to 468.023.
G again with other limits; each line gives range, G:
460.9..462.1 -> 205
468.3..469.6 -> 201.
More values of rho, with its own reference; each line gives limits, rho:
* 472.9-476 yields 473.007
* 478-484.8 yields 481.136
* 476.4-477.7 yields 476.505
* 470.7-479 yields 478.484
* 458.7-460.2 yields 459.904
